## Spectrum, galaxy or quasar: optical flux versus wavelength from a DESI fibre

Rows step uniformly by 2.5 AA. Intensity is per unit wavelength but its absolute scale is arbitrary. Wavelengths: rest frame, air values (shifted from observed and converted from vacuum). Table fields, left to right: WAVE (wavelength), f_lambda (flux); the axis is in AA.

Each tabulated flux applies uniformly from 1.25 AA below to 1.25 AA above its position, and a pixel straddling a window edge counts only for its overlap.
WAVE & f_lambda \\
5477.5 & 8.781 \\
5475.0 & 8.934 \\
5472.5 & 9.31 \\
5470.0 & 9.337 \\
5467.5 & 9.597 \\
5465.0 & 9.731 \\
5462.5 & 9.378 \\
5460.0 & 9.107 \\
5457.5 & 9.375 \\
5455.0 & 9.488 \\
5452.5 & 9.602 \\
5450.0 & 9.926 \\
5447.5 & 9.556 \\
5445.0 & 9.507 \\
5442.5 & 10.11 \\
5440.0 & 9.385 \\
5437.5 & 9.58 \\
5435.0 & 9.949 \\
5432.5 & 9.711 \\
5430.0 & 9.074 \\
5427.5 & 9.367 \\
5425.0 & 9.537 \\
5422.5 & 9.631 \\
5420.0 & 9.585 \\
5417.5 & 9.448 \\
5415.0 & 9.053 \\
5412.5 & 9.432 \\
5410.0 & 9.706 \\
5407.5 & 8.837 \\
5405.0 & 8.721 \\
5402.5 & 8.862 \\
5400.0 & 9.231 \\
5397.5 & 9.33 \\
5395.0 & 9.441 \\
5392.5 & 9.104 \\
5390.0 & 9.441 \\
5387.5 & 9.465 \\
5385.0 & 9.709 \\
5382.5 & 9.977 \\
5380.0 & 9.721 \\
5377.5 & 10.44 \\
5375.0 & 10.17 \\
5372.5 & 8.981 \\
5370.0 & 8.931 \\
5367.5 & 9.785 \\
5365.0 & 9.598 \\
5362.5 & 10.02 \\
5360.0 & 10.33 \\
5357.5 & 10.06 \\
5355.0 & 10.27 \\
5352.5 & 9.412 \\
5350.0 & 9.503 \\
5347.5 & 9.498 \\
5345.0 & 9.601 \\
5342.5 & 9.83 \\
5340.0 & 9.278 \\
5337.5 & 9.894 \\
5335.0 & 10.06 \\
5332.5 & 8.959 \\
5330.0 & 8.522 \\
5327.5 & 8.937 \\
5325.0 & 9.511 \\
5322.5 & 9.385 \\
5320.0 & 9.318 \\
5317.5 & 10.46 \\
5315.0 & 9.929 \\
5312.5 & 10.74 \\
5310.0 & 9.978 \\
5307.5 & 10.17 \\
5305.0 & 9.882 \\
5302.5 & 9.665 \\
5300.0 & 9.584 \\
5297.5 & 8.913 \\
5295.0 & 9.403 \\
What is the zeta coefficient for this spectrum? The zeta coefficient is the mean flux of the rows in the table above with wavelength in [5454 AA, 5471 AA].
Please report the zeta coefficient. 9.43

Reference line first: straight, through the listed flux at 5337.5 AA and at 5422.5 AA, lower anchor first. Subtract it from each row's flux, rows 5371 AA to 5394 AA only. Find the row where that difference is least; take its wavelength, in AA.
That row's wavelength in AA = 5372.5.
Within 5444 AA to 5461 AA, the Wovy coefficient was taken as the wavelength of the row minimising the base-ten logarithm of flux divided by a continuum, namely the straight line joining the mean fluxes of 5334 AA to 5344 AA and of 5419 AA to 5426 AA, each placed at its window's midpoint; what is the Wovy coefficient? 5460.0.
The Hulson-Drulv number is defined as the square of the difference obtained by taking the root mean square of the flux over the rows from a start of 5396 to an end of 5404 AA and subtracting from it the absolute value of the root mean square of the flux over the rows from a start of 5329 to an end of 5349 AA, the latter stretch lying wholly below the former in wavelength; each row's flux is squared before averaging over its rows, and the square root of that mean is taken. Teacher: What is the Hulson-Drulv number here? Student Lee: 0.11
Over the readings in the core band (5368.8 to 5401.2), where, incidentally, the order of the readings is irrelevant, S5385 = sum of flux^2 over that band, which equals 1184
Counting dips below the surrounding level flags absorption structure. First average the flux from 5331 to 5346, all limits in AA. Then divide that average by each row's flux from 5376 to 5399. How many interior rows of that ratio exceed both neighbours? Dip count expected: 2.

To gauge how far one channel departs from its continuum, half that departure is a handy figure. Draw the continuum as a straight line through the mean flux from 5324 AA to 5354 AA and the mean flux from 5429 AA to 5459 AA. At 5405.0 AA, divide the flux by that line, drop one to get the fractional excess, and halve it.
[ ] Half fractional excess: -0.043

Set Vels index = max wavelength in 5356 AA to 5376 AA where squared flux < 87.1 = 5372.5 AA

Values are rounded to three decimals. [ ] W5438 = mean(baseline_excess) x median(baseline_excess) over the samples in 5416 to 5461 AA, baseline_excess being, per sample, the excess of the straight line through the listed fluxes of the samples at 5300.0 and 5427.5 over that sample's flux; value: 0.038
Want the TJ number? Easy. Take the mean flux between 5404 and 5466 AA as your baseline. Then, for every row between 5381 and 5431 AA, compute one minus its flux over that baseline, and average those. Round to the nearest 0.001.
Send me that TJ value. 0.013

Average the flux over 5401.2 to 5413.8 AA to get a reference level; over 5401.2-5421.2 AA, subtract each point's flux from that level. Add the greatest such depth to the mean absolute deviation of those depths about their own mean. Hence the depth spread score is 0.73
